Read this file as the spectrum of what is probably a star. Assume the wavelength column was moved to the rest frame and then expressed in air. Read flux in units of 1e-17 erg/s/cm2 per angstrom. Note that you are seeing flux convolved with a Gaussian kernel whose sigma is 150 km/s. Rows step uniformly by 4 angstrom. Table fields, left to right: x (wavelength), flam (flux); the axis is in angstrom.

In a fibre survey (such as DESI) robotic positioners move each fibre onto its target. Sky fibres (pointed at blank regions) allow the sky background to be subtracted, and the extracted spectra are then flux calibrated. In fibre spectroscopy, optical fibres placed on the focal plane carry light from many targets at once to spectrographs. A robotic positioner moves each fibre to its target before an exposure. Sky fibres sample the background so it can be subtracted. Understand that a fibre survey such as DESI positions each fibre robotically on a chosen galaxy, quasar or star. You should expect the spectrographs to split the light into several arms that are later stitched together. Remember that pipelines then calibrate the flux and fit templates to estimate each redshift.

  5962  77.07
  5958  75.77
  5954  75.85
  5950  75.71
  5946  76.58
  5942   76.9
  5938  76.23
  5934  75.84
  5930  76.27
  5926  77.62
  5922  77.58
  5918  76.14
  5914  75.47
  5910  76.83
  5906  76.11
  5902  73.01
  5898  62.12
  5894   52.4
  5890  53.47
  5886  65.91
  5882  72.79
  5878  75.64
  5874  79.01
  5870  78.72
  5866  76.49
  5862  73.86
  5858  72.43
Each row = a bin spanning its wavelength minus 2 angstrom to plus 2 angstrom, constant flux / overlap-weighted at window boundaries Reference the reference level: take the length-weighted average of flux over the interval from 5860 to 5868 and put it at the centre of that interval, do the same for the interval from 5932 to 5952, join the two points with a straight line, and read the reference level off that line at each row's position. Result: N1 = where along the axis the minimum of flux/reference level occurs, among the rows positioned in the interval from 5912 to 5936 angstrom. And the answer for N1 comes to 5914 angstrom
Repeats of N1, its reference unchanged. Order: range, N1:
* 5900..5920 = 5902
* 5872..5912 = 5894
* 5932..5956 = 5950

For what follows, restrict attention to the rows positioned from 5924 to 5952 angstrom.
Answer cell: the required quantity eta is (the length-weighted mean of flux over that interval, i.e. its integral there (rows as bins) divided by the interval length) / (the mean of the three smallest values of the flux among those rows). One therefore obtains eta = 1.007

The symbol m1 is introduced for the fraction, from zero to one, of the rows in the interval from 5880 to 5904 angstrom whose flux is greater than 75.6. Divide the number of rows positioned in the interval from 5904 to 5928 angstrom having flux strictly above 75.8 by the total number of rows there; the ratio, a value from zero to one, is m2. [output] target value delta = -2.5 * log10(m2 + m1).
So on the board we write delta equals 0.2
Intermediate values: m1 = 0.0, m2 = 0.8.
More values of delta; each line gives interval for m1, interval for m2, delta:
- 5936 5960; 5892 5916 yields -0.3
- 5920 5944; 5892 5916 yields -0.3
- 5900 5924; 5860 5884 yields -0.2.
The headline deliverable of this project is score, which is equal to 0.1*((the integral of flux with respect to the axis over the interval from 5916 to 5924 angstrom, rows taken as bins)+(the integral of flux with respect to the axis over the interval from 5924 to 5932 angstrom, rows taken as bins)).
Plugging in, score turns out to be 123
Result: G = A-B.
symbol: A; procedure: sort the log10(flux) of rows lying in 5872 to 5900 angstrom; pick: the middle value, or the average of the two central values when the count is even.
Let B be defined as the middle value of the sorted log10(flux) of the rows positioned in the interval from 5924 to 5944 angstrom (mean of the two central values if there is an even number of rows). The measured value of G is -0.06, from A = 1.82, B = 1.882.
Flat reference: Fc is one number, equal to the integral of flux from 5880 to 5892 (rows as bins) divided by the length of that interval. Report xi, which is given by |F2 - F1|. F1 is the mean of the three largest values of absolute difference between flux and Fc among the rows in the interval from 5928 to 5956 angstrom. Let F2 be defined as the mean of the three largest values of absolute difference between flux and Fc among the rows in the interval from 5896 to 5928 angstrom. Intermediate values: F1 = 12.5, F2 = 13.3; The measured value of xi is 0.8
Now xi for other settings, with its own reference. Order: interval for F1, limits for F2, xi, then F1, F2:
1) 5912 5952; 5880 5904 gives 2.9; 13.3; 10.4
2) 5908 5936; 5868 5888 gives 0.4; 13.3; 13.7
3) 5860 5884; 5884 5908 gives 2.6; 14.0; 11.4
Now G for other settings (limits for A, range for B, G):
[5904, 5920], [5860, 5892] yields 0.01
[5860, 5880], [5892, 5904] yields 0.09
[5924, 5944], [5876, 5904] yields 0.06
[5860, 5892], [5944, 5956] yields -0.01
